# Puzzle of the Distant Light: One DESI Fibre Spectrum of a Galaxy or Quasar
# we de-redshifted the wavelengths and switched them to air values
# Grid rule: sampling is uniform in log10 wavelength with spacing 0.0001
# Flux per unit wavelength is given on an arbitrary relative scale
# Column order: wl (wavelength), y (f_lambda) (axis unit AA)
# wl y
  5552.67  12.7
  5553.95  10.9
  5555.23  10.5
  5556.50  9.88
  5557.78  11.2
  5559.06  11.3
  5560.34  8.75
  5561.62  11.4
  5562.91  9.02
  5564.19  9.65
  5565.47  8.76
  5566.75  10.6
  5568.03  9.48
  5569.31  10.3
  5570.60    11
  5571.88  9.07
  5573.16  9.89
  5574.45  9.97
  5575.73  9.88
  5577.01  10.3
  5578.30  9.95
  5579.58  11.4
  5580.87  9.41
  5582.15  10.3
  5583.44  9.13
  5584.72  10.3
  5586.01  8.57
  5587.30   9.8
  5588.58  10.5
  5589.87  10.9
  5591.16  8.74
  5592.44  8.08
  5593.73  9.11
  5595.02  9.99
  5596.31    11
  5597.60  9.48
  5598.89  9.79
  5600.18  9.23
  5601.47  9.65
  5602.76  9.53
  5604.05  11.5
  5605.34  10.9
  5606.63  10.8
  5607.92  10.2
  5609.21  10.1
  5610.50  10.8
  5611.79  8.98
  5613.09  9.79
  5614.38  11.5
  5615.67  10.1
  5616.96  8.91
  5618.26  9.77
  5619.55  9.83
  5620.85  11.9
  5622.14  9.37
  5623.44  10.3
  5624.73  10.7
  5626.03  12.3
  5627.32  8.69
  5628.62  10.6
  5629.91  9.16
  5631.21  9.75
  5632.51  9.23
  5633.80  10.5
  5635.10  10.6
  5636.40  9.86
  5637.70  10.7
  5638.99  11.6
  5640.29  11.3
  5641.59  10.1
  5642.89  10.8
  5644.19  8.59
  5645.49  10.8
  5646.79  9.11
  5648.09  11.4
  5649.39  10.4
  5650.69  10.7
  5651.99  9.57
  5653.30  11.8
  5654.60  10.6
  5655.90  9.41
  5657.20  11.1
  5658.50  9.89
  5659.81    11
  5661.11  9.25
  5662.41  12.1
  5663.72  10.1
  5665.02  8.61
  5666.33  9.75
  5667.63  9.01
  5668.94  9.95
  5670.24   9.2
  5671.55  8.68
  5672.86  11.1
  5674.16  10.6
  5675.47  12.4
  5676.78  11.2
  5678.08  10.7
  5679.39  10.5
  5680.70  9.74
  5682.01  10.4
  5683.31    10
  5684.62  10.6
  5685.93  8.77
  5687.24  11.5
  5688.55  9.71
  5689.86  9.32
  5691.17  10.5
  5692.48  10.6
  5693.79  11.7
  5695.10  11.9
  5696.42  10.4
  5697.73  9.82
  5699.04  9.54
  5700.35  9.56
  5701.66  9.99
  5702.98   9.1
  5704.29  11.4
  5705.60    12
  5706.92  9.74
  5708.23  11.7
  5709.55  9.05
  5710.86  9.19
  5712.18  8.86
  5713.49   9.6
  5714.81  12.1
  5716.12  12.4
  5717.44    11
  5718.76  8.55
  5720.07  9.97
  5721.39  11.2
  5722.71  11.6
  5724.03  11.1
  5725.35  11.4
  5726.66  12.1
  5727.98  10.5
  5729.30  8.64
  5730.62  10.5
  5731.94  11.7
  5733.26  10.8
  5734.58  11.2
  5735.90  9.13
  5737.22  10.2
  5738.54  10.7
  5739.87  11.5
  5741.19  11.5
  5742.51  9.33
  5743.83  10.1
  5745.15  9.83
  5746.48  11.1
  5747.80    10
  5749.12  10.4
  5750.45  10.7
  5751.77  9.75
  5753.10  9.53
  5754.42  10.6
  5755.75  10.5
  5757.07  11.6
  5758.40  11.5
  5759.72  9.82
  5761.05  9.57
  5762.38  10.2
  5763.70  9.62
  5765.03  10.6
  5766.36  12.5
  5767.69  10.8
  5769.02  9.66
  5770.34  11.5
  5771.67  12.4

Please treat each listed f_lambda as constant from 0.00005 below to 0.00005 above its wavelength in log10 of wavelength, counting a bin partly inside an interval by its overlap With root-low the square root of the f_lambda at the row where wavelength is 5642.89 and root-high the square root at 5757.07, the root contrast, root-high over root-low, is 1.04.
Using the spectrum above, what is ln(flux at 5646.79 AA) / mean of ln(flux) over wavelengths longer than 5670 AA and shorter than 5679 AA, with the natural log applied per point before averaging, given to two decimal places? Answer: 0.94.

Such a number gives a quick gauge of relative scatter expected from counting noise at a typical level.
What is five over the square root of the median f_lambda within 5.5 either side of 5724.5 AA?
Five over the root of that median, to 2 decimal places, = 1.50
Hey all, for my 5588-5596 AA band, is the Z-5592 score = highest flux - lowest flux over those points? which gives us 2.8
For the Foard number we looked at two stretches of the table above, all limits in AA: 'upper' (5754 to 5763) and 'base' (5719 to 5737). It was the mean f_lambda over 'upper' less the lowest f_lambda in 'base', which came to 1.90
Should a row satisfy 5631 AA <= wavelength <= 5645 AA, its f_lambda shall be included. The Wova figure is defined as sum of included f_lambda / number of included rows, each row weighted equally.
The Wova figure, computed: 10.3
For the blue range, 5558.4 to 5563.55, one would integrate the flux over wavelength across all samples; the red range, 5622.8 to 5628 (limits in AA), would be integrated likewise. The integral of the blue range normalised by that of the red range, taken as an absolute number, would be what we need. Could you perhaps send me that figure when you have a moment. 0.95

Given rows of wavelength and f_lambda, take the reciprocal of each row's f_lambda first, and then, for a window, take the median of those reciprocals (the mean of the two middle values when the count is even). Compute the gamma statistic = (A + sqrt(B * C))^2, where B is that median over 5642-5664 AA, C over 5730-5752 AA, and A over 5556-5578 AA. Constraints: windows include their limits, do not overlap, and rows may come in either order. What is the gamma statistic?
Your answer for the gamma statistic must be 0.0384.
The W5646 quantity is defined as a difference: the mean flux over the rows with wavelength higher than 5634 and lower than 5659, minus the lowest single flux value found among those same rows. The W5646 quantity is 1.85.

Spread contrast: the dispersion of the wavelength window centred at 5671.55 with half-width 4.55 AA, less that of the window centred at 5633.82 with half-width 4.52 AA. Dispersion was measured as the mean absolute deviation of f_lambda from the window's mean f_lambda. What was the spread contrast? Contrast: 0.5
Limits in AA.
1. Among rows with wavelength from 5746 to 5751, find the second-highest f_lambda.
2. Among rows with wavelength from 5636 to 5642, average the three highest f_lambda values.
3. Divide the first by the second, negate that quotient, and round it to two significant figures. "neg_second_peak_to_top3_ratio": -0.96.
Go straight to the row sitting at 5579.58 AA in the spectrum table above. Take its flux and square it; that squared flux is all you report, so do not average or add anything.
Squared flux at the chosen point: 130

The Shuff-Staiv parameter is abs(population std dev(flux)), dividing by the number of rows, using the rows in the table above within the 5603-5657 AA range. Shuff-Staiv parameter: 0.92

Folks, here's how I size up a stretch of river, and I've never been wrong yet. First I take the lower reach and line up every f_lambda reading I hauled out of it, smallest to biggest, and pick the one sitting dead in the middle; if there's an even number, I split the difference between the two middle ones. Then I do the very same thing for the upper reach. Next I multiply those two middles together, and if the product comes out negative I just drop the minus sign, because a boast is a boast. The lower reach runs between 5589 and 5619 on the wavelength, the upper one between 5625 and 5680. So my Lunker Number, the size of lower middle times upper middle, 103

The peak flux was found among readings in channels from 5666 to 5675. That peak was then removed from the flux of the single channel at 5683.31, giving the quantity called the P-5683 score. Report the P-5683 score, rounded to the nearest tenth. -1.1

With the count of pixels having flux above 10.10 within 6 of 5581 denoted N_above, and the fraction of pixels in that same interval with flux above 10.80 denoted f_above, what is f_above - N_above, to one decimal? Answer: -3.9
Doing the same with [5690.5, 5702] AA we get -4.8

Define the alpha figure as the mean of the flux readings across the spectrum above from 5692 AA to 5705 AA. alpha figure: 10.4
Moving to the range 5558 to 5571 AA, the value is 10.0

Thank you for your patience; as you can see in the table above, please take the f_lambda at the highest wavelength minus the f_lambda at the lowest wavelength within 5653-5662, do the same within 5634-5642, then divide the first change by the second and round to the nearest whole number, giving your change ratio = 5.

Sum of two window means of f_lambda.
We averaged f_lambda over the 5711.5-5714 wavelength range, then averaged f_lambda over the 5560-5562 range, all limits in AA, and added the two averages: 19.3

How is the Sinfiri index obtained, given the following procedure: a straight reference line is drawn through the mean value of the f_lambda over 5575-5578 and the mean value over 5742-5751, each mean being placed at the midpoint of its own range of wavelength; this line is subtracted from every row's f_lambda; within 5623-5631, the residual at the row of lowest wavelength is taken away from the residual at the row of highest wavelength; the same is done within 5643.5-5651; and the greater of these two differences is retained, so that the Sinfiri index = 2.1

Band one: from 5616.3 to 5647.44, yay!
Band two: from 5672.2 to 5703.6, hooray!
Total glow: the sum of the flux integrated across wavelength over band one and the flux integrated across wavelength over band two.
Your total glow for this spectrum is 644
